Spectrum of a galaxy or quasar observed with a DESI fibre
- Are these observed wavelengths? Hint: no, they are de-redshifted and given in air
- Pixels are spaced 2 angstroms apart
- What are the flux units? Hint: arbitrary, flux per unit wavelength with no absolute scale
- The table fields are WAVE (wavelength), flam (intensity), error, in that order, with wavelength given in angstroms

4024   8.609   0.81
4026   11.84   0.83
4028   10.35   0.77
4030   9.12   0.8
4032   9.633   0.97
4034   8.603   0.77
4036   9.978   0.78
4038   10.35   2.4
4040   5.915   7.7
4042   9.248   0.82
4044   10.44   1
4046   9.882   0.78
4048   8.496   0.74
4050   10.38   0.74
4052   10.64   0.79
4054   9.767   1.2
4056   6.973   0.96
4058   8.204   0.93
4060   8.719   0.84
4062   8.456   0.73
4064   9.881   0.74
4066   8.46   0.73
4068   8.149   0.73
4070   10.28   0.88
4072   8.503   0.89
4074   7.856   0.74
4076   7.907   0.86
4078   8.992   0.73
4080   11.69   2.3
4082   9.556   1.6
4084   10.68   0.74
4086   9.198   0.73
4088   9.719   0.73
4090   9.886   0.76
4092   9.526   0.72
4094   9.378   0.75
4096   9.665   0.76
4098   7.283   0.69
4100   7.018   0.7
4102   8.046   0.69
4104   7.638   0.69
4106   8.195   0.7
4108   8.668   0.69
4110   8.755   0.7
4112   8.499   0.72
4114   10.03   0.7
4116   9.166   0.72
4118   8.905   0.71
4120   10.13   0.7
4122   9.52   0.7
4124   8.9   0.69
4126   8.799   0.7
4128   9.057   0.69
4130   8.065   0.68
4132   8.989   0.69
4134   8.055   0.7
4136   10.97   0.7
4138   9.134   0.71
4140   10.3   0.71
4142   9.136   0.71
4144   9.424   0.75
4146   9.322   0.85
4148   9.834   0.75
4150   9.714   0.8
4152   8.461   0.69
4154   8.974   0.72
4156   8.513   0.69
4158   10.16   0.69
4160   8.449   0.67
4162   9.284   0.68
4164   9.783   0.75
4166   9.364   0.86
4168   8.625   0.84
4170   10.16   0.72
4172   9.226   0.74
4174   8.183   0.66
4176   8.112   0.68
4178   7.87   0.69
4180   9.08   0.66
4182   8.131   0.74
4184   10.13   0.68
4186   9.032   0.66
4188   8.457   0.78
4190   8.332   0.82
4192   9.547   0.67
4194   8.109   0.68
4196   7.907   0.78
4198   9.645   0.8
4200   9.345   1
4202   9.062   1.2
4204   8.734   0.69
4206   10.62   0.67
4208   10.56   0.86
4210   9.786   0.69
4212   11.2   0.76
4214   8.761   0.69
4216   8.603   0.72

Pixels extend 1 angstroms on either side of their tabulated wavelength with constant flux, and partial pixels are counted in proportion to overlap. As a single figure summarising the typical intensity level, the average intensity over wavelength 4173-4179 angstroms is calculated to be 8.1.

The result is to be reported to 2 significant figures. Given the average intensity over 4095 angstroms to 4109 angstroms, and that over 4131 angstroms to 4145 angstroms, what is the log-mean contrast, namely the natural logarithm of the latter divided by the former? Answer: 0.16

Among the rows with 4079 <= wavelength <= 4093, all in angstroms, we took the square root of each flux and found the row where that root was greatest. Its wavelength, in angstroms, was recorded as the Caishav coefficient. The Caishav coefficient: 4080 angstroms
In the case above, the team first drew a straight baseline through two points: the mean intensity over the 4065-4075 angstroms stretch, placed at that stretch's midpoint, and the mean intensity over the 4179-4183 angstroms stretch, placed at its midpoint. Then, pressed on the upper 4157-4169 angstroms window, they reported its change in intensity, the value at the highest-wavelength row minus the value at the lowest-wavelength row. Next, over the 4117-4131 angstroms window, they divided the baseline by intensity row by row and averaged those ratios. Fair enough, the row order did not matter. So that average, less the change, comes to 2.5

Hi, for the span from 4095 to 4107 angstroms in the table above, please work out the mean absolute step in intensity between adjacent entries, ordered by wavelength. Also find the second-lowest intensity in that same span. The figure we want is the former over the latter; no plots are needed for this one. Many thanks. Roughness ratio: 0.13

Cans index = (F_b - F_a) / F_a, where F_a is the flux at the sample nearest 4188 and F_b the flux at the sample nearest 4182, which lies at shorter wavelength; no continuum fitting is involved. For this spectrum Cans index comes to 0.0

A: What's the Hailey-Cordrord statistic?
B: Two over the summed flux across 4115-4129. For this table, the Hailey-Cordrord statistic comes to 0.0310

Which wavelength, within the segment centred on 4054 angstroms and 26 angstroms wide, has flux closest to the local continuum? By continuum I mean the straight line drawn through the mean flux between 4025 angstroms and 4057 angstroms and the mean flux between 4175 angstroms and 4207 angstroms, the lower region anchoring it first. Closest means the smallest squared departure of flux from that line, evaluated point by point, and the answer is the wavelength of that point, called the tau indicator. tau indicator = 4042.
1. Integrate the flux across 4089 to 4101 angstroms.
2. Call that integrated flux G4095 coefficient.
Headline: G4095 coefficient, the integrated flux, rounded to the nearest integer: 106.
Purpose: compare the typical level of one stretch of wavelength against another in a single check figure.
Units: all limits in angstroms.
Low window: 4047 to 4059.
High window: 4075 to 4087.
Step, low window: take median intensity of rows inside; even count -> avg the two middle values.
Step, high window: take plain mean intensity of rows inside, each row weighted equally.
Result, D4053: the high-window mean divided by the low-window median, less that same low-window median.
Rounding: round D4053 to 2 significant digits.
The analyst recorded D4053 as -8.1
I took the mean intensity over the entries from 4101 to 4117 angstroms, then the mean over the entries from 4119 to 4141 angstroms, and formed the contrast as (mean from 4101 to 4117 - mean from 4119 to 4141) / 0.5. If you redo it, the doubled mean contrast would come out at -1.3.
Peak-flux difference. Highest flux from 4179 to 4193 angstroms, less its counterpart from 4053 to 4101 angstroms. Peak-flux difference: -1.56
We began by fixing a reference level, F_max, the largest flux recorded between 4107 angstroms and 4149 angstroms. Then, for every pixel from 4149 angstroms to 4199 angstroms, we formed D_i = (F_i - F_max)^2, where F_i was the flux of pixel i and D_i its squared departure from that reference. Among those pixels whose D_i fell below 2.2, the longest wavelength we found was 4198 angstroms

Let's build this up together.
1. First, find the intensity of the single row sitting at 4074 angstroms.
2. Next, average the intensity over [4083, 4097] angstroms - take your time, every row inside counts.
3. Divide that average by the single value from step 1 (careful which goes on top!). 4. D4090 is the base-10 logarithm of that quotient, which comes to 0.09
